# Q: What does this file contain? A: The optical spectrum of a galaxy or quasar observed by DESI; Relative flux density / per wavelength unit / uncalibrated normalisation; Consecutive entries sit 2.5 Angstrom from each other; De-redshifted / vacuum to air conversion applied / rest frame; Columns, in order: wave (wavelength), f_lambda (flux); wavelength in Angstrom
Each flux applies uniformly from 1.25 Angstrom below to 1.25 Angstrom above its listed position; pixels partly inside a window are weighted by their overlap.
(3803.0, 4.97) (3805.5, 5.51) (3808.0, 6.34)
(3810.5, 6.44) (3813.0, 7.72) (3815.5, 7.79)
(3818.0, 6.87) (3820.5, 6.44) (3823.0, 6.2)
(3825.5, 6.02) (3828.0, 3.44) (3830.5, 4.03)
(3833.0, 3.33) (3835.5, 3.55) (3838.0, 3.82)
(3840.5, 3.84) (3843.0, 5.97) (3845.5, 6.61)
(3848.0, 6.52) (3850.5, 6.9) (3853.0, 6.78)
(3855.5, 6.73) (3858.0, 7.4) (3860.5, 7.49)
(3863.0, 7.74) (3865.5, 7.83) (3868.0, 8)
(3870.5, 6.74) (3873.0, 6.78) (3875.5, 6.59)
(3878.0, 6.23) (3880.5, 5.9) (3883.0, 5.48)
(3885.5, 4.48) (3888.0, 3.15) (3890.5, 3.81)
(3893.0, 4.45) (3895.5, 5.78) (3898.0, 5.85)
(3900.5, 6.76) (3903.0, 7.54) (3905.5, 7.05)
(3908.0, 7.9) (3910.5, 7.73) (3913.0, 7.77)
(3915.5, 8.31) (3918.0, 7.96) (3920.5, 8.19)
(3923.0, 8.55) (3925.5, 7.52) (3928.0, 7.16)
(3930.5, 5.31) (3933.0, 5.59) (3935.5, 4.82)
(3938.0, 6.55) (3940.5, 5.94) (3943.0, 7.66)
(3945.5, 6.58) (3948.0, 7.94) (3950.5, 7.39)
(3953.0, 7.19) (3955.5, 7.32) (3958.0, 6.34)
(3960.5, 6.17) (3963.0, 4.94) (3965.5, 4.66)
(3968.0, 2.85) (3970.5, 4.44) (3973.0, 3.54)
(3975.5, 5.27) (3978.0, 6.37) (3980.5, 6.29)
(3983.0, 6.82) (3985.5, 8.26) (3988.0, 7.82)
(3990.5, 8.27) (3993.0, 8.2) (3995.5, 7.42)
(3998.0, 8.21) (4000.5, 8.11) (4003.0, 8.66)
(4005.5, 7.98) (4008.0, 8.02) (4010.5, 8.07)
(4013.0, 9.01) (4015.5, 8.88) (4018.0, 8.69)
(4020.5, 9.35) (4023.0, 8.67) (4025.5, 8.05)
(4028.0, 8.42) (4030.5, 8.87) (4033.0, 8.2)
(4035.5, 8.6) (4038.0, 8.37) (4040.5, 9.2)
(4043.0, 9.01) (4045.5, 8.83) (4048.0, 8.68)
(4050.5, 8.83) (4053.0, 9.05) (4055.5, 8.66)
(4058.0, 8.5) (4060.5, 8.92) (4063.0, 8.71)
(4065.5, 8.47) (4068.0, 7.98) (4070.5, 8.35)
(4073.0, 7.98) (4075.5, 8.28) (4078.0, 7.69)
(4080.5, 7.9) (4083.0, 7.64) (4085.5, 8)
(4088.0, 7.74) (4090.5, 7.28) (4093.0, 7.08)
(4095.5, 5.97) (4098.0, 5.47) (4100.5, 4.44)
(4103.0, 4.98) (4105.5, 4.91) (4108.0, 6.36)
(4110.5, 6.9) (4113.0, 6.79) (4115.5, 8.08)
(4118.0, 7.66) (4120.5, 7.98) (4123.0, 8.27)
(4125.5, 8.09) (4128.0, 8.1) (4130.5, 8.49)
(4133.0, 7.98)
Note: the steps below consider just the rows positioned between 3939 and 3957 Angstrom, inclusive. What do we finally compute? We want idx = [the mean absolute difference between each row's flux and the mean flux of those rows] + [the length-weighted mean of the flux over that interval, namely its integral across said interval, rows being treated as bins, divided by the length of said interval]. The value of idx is 7.6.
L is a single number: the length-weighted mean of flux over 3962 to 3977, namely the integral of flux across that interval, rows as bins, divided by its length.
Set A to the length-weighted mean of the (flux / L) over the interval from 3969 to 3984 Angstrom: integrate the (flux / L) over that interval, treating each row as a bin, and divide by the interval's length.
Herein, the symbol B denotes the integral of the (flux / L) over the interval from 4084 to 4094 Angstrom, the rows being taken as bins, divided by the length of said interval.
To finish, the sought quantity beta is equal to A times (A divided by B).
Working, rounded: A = 1.3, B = 1.75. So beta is 0.9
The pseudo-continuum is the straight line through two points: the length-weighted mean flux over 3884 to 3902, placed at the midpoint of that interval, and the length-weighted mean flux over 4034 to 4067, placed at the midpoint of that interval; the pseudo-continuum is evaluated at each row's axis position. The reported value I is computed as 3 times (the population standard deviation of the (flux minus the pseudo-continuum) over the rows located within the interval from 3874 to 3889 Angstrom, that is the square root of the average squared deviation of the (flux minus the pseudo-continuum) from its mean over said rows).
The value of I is 3.8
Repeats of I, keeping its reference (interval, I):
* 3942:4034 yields 3.9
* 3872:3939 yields 4.0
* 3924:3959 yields 2.6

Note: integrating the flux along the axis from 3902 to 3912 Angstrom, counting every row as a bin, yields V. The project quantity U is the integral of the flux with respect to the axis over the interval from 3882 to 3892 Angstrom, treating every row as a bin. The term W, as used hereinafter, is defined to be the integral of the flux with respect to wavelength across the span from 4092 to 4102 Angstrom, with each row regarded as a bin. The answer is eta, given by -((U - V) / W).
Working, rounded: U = 42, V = 76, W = 57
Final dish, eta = 0.6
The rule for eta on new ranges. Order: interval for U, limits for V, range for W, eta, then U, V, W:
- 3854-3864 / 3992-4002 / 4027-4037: 0.1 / 73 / 80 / 85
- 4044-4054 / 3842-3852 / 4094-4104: -0.4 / 88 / 65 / 53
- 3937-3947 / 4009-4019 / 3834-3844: 0.5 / 67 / 86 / 42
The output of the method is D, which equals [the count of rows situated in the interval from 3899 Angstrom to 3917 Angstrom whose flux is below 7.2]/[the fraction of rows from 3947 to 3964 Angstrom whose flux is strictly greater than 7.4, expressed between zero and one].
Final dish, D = 14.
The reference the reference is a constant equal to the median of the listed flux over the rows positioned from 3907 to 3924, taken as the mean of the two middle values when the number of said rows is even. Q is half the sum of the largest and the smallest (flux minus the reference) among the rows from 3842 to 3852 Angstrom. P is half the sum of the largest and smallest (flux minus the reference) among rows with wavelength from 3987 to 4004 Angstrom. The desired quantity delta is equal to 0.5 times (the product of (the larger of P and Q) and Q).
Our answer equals -0.1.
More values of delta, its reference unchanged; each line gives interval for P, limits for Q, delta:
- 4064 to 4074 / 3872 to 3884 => -0.2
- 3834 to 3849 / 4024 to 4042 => 0.2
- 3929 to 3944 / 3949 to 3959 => 0.6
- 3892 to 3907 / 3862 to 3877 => 0.2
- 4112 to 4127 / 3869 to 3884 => 0.4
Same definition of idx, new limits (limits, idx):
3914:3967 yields 7.8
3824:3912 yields 7.2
